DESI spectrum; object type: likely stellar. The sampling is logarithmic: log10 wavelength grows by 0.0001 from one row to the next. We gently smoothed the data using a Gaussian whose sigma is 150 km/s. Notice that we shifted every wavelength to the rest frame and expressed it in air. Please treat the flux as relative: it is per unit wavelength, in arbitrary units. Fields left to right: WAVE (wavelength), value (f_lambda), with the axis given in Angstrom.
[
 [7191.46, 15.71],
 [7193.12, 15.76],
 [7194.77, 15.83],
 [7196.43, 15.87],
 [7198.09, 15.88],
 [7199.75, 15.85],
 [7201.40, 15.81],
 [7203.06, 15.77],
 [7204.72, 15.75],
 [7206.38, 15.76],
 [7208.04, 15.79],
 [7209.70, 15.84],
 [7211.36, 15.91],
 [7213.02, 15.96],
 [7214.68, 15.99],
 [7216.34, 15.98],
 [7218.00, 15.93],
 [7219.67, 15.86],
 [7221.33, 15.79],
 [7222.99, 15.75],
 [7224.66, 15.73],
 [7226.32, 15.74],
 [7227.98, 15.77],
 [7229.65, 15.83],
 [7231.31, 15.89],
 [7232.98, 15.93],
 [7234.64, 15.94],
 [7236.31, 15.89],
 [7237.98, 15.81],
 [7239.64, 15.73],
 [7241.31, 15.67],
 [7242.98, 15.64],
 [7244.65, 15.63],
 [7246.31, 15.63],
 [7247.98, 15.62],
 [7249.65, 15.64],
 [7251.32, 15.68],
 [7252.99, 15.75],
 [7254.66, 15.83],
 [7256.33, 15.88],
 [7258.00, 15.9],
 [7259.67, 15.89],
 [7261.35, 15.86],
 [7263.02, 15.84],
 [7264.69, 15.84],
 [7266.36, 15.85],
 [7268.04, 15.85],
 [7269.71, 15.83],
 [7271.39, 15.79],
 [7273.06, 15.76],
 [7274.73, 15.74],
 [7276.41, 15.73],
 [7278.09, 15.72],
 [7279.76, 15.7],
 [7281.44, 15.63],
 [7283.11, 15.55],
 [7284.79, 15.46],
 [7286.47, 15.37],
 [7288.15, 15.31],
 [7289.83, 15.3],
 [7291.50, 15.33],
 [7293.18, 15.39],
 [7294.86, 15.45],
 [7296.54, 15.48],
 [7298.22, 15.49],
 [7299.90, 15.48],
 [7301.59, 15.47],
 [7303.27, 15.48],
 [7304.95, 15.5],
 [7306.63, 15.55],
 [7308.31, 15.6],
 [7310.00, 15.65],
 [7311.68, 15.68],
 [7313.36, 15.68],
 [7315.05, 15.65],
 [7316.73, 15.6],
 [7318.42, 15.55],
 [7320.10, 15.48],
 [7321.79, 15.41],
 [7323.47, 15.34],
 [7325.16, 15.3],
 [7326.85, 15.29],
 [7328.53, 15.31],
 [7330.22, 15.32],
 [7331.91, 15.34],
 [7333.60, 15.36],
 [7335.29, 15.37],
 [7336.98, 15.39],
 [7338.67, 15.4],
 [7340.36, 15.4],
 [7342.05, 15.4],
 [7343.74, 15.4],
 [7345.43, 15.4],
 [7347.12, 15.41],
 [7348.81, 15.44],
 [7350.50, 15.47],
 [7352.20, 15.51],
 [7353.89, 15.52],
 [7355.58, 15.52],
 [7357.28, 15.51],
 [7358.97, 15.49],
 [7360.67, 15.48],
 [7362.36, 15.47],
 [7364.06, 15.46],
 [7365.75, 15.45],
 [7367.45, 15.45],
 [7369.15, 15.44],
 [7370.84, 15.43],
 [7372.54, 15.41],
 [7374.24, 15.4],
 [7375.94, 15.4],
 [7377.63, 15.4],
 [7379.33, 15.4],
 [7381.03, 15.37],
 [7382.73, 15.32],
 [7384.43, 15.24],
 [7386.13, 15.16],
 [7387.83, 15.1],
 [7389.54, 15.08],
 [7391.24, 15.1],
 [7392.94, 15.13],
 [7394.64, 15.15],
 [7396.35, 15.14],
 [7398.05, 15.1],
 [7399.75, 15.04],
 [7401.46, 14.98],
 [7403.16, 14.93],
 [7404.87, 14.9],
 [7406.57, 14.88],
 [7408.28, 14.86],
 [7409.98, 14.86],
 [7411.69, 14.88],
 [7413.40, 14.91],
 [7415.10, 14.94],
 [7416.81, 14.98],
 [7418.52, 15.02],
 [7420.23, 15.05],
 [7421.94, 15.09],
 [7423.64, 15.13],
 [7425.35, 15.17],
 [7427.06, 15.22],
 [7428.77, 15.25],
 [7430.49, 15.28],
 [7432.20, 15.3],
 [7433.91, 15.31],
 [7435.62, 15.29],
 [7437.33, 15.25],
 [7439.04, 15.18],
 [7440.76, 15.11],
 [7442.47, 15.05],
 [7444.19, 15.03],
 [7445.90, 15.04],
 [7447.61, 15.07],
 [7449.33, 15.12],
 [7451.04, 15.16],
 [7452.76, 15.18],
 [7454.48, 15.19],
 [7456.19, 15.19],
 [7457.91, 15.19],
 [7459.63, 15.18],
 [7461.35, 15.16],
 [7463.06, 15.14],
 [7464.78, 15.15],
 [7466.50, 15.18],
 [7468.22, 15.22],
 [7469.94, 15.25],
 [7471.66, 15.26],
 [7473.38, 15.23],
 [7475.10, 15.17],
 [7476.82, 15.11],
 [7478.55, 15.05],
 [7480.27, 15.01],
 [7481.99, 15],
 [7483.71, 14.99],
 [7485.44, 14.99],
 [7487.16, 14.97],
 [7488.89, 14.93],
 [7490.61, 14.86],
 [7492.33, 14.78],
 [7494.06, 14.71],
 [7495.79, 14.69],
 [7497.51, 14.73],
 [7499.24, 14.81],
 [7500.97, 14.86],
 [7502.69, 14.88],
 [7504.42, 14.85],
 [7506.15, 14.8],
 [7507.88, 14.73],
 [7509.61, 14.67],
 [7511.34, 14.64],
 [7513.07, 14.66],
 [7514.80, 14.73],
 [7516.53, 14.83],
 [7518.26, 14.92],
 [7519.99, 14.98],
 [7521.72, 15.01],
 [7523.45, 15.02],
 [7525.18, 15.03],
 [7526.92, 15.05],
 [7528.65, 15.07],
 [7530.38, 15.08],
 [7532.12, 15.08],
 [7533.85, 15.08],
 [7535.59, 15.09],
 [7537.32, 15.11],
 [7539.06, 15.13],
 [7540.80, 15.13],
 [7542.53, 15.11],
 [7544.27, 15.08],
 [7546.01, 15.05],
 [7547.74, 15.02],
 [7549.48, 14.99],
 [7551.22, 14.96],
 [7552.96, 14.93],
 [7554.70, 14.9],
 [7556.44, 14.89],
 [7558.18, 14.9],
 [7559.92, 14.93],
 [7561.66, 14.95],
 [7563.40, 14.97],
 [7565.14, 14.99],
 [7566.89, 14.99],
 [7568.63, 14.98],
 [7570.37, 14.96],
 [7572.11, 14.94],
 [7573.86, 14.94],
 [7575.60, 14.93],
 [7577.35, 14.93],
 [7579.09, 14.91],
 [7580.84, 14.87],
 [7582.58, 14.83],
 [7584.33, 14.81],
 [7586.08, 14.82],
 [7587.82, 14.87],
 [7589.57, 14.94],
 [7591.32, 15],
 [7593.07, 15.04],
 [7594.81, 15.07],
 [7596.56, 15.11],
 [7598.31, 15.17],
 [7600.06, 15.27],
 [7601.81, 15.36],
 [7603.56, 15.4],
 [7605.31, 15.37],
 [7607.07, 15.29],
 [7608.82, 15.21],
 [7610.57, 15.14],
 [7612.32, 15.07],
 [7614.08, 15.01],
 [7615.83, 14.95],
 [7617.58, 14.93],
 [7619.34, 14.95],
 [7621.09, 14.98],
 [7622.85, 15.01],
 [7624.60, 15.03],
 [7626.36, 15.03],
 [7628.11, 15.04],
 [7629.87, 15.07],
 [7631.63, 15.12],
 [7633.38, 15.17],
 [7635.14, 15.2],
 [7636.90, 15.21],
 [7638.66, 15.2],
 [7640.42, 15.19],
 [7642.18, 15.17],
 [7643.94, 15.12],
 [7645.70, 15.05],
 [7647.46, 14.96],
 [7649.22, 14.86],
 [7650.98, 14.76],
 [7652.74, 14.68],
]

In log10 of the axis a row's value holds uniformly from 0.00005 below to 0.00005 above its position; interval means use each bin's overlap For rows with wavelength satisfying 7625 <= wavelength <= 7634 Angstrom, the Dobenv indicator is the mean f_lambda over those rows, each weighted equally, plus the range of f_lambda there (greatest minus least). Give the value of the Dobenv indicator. 15.2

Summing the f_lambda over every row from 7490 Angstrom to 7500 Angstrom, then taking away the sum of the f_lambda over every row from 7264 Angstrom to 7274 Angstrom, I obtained -6.3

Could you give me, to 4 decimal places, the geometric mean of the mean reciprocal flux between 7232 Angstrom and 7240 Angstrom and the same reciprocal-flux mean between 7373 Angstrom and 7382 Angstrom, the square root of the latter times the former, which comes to 0.0640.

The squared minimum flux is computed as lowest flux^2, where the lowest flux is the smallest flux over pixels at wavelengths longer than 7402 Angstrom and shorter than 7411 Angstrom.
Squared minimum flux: 221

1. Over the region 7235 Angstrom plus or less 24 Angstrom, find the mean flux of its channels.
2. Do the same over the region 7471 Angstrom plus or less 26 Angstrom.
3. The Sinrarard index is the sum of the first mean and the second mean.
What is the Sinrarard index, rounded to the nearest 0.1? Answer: 30.9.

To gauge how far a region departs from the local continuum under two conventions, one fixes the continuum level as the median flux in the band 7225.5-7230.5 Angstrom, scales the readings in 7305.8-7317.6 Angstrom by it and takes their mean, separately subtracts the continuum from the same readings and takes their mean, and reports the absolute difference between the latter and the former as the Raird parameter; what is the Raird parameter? 1.13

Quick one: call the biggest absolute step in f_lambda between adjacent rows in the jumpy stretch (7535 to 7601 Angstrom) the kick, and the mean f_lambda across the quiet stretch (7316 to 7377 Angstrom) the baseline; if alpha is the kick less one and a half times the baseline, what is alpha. -23.0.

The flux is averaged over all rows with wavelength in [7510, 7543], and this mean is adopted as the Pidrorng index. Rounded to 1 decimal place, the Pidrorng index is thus 15.0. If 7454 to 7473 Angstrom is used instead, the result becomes 15.2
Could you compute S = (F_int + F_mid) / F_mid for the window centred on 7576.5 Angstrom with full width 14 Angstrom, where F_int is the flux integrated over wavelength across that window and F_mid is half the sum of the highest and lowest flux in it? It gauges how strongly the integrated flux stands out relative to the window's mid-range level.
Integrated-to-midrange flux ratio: 15.0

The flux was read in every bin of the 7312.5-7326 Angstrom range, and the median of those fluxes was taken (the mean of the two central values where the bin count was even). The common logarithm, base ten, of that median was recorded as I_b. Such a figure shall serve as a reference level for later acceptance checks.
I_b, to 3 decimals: 1.191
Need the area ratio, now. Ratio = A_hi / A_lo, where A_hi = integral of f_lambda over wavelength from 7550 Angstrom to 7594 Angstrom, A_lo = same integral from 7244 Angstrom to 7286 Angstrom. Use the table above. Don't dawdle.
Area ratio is 0.99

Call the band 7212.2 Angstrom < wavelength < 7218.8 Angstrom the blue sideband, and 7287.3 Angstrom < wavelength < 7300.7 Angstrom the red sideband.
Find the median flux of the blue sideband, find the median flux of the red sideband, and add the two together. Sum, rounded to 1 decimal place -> 31.4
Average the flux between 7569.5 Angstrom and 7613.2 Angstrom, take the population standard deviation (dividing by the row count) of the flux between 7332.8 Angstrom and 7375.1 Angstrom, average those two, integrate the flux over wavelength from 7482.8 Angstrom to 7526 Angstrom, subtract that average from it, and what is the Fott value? 634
